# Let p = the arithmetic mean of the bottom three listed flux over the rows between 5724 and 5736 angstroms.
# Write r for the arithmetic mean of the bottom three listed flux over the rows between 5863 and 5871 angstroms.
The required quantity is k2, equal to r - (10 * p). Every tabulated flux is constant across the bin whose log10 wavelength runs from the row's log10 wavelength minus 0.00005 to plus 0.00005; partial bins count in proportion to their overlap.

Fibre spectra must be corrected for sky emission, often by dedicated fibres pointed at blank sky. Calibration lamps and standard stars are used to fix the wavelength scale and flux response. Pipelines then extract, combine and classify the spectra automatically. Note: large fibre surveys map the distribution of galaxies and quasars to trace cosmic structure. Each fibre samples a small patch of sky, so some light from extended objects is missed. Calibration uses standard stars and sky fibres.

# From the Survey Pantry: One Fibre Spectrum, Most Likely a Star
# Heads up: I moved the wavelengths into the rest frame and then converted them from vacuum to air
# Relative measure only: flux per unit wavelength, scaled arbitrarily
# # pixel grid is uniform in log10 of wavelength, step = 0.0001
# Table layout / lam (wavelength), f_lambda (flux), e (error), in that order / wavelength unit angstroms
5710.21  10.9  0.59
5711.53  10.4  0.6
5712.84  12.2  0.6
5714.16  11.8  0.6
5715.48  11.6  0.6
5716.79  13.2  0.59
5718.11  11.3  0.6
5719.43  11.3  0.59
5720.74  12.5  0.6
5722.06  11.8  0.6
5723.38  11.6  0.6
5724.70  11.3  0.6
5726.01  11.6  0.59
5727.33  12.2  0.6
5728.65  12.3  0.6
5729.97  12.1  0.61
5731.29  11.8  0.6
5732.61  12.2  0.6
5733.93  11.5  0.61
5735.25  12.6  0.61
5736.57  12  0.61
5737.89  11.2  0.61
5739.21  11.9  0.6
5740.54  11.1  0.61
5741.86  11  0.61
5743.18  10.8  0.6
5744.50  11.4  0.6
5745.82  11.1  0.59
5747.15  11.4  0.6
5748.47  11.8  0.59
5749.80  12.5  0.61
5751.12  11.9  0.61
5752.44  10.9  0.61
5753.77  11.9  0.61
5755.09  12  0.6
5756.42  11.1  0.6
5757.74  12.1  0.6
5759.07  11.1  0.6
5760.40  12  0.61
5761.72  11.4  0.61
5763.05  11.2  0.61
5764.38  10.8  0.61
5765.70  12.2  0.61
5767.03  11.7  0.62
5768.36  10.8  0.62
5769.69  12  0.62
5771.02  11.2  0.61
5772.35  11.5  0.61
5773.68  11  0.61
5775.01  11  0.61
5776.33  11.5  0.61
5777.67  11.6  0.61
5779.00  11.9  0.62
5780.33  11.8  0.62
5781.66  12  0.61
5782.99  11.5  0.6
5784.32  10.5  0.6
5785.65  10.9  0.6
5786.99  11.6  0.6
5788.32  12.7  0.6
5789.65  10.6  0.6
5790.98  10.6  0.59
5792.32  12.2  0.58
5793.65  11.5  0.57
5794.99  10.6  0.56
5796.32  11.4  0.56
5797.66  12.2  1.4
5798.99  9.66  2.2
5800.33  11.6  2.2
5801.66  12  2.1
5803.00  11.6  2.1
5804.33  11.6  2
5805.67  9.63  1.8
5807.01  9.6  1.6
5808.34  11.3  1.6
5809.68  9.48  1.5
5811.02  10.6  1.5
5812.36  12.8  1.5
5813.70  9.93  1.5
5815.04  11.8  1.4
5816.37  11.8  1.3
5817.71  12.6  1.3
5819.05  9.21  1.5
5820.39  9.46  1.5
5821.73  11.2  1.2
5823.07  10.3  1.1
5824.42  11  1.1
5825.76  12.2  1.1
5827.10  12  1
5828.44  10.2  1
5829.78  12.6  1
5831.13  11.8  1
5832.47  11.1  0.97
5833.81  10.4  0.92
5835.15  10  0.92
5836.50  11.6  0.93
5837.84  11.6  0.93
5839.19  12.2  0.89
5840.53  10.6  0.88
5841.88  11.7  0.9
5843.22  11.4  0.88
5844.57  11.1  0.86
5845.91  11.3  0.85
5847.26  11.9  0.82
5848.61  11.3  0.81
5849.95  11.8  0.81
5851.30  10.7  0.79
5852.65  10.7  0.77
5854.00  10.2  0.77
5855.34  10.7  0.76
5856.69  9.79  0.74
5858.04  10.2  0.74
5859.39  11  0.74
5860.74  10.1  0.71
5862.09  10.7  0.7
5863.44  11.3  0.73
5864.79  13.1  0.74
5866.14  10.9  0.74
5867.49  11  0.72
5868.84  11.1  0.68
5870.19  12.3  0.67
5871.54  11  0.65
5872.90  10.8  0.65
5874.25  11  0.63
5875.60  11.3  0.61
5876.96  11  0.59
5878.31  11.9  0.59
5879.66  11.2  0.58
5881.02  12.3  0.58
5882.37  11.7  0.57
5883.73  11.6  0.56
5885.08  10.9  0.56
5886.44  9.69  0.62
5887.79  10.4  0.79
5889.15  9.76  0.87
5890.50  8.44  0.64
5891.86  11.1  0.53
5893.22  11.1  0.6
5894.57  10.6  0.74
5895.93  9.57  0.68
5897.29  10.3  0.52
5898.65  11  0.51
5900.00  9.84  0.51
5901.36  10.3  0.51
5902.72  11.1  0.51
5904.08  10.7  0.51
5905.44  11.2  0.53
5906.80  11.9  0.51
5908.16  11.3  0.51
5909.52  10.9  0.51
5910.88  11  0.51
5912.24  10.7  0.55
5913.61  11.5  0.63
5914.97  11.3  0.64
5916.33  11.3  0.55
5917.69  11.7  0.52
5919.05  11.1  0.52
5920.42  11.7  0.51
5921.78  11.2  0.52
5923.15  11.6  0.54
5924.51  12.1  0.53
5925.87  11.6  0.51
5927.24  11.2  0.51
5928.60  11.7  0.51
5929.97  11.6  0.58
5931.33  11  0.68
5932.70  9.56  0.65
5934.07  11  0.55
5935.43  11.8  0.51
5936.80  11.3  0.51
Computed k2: -104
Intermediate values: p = 11.5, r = 11.0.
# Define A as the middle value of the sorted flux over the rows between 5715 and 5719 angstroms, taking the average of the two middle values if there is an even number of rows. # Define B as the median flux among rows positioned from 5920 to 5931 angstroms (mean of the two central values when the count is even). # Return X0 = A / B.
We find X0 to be 1.00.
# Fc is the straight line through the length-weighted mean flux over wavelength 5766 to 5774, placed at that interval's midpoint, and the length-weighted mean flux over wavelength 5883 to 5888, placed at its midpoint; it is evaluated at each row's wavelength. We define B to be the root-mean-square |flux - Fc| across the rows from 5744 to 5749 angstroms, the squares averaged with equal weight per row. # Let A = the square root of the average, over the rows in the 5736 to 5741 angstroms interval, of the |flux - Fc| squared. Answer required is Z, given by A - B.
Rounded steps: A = 0.4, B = 0.3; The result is 0.12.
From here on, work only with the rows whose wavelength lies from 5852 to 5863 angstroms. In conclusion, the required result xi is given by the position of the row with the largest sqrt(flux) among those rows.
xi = 5859.39 angstroms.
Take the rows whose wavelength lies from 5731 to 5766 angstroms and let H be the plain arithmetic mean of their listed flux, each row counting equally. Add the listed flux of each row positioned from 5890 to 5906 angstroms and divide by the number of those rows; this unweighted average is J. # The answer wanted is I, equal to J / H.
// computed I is 0.90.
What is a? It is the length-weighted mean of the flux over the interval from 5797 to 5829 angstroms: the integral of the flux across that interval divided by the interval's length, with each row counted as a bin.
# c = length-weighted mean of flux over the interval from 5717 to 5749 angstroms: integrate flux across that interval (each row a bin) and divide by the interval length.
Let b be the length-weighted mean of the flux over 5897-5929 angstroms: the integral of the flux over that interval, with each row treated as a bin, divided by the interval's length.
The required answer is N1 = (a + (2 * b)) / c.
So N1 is 2.86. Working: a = 11.0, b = 11.2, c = 11.7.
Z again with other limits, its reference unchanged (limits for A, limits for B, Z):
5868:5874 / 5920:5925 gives -0.46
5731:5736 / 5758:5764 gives 0.22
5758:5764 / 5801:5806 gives -0.57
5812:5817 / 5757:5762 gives 0.68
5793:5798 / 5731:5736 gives 0.03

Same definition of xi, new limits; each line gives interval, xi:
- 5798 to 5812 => 5801.66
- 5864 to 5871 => 5864.79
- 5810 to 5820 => 5812.36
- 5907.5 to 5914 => 5913.61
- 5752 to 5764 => 5757.74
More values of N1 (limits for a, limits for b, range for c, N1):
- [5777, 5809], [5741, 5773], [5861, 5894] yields 3.10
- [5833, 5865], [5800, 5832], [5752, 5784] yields 2.89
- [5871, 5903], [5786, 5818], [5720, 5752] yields 2.83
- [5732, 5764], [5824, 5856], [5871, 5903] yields 3.17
